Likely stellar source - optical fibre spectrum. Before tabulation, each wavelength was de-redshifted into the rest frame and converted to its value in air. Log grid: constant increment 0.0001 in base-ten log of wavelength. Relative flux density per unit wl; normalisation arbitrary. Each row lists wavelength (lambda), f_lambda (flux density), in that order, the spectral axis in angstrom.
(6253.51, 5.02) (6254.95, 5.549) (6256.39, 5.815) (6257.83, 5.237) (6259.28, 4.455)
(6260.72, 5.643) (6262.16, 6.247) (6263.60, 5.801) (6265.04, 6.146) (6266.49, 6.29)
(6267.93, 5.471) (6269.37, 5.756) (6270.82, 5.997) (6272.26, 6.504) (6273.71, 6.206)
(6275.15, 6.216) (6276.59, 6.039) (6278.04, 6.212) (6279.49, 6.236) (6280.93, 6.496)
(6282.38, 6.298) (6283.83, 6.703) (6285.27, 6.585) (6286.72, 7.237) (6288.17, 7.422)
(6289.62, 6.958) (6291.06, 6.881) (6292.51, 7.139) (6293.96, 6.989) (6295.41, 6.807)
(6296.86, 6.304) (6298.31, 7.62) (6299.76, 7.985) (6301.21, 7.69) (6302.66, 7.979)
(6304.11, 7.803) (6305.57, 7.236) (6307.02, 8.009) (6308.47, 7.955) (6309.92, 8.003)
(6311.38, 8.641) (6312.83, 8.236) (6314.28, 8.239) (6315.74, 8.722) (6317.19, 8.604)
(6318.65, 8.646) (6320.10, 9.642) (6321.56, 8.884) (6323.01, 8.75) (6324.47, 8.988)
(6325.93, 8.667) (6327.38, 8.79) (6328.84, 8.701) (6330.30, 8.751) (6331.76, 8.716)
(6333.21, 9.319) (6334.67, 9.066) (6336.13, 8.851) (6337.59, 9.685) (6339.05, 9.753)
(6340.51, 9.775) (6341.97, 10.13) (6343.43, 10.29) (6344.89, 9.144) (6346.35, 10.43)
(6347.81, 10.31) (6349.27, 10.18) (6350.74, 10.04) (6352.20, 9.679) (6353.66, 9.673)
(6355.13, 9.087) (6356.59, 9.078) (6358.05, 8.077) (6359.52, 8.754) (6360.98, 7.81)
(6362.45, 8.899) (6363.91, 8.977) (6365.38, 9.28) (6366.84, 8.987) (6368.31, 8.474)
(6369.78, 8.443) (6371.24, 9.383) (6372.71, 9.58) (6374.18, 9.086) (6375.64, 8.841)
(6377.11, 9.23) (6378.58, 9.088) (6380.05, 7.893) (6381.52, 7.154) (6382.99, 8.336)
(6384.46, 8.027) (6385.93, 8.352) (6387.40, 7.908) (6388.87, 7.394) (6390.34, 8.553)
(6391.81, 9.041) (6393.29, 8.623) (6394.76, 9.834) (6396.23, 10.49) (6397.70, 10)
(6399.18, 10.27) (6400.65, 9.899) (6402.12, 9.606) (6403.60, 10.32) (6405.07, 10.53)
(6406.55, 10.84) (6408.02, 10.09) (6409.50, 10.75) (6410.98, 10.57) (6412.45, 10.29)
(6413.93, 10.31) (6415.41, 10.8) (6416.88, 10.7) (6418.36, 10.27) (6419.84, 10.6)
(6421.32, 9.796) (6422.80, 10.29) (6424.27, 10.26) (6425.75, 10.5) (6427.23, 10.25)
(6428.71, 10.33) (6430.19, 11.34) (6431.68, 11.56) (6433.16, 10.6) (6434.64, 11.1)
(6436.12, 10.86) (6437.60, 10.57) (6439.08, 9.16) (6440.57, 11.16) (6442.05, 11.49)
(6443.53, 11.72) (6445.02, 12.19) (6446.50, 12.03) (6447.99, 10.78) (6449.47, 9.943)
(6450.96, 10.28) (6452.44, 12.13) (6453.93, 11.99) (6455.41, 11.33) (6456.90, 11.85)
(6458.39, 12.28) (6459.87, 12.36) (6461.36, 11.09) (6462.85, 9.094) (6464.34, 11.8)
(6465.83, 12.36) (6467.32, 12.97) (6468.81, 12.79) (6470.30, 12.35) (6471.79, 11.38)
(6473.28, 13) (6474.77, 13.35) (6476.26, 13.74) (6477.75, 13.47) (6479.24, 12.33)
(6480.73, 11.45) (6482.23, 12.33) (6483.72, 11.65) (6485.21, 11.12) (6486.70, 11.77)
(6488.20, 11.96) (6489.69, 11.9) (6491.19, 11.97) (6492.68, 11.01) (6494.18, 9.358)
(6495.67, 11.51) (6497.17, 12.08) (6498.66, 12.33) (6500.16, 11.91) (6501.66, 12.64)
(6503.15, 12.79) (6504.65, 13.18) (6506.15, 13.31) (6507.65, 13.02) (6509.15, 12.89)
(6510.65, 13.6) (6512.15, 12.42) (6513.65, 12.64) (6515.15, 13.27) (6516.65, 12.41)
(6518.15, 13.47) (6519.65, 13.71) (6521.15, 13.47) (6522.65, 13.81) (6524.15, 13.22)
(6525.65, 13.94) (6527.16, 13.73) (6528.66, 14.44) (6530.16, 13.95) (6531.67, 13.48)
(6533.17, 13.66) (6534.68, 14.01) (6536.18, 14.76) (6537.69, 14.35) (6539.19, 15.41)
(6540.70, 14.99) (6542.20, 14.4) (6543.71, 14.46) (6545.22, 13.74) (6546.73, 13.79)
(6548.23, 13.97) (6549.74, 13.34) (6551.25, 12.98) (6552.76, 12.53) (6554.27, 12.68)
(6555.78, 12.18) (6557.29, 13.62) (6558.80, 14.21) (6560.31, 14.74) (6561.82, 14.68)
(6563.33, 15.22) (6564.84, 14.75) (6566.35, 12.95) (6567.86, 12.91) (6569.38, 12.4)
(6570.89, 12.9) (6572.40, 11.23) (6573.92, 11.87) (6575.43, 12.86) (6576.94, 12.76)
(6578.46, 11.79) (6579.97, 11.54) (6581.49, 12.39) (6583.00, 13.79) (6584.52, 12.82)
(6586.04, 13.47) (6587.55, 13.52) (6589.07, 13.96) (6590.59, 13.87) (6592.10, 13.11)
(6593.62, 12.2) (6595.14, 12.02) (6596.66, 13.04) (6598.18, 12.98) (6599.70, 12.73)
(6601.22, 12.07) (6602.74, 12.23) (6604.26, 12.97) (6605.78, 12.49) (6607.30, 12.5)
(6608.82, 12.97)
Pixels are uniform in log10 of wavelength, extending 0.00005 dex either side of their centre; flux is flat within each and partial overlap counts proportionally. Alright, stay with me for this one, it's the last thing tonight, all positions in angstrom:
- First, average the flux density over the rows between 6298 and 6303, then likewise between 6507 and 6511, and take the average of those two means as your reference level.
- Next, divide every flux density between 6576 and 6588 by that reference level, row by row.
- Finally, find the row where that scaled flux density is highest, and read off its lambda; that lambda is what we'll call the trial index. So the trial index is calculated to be 6583.00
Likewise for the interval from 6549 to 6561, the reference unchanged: 6560.31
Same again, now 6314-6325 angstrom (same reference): 6320.10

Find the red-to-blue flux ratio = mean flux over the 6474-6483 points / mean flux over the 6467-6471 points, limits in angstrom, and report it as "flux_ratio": 1.01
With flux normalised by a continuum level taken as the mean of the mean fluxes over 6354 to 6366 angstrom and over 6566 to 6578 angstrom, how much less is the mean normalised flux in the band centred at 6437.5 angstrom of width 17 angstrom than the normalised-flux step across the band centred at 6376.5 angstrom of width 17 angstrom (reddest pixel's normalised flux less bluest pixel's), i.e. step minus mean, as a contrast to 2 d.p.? -1.08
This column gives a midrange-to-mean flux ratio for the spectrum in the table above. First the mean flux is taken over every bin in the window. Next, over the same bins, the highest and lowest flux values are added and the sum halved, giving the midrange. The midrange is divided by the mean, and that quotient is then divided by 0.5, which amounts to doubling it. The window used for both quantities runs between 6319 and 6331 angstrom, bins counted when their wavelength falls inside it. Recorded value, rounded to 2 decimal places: 2.06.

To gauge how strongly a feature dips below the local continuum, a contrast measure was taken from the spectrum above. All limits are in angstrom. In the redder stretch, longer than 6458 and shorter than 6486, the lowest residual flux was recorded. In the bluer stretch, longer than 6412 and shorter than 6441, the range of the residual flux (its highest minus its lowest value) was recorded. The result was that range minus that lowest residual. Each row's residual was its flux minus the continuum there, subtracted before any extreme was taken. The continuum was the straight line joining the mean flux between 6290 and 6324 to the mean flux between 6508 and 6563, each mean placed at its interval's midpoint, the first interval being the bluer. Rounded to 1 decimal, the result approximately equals 5.4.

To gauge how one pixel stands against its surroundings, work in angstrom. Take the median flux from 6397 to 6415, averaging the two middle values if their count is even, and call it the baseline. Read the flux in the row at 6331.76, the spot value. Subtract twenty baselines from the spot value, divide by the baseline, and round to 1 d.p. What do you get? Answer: -19.2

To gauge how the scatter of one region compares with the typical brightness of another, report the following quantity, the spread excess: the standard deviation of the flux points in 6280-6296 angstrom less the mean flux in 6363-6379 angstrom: -8.7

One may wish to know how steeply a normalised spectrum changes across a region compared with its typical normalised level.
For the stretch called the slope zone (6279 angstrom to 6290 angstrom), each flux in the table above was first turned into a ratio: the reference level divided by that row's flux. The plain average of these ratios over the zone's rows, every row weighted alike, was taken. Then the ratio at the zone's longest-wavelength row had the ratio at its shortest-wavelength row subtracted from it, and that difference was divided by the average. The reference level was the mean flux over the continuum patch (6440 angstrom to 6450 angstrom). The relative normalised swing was -0.11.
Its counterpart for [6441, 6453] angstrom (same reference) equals -0.05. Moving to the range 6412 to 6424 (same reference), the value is 0.00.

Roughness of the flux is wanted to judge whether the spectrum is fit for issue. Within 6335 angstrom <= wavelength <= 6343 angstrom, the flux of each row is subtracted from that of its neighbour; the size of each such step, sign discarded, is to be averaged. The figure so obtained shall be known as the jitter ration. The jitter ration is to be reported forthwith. 0.32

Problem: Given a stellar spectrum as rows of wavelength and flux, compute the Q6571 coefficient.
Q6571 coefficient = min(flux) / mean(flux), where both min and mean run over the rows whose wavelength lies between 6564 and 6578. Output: 0.88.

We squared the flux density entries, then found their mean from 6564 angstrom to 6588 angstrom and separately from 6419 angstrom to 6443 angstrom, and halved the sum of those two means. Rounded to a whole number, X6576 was 138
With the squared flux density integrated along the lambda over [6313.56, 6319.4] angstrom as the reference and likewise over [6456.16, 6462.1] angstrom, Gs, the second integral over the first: 2.0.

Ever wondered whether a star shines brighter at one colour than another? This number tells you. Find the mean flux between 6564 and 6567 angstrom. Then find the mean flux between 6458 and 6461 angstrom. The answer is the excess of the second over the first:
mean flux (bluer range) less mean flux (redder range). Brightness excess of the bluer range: -2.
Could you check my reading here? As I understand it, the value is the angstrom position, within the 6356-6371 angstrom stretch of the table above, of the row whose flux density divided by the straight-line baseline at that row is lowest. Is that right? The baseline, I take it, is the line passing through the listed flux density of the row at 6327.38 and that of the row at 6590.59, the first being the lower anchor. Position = 6360.98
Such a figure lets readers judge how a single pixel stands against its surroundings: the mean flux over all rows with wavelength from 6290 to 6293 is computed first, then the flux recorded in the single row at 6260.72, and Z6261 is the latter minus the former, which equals -1.4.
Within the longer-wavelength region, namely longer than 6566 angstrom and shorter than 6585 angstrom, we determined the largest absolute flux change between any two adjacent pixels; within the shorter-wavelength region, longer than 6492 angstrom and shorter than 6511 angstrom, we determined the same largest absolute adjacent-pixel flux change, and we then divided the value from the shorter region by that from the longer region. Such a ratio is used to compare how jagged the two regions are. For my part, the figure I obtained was 1.3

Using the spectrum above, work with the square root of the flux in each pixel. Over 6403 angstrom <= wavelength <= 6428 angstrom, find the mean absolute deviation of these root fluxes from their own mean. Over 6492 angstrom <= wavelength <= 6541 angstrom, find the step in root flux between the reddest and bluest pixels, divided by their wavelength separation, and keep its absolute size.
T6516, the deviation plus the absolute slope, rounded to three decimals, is 0.046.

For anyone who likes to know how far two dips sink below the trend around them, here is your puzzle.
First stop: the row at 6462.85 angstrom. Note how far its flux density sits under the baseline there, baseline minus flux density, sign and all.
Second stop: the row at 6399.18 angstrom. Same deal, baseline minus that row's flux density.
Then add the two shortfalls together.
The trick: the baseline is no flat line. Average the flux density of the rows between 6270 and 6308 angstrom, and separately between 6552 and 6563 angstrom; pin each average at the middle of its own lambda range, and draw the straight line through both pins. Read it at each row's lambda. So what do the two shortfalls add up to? 1.5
